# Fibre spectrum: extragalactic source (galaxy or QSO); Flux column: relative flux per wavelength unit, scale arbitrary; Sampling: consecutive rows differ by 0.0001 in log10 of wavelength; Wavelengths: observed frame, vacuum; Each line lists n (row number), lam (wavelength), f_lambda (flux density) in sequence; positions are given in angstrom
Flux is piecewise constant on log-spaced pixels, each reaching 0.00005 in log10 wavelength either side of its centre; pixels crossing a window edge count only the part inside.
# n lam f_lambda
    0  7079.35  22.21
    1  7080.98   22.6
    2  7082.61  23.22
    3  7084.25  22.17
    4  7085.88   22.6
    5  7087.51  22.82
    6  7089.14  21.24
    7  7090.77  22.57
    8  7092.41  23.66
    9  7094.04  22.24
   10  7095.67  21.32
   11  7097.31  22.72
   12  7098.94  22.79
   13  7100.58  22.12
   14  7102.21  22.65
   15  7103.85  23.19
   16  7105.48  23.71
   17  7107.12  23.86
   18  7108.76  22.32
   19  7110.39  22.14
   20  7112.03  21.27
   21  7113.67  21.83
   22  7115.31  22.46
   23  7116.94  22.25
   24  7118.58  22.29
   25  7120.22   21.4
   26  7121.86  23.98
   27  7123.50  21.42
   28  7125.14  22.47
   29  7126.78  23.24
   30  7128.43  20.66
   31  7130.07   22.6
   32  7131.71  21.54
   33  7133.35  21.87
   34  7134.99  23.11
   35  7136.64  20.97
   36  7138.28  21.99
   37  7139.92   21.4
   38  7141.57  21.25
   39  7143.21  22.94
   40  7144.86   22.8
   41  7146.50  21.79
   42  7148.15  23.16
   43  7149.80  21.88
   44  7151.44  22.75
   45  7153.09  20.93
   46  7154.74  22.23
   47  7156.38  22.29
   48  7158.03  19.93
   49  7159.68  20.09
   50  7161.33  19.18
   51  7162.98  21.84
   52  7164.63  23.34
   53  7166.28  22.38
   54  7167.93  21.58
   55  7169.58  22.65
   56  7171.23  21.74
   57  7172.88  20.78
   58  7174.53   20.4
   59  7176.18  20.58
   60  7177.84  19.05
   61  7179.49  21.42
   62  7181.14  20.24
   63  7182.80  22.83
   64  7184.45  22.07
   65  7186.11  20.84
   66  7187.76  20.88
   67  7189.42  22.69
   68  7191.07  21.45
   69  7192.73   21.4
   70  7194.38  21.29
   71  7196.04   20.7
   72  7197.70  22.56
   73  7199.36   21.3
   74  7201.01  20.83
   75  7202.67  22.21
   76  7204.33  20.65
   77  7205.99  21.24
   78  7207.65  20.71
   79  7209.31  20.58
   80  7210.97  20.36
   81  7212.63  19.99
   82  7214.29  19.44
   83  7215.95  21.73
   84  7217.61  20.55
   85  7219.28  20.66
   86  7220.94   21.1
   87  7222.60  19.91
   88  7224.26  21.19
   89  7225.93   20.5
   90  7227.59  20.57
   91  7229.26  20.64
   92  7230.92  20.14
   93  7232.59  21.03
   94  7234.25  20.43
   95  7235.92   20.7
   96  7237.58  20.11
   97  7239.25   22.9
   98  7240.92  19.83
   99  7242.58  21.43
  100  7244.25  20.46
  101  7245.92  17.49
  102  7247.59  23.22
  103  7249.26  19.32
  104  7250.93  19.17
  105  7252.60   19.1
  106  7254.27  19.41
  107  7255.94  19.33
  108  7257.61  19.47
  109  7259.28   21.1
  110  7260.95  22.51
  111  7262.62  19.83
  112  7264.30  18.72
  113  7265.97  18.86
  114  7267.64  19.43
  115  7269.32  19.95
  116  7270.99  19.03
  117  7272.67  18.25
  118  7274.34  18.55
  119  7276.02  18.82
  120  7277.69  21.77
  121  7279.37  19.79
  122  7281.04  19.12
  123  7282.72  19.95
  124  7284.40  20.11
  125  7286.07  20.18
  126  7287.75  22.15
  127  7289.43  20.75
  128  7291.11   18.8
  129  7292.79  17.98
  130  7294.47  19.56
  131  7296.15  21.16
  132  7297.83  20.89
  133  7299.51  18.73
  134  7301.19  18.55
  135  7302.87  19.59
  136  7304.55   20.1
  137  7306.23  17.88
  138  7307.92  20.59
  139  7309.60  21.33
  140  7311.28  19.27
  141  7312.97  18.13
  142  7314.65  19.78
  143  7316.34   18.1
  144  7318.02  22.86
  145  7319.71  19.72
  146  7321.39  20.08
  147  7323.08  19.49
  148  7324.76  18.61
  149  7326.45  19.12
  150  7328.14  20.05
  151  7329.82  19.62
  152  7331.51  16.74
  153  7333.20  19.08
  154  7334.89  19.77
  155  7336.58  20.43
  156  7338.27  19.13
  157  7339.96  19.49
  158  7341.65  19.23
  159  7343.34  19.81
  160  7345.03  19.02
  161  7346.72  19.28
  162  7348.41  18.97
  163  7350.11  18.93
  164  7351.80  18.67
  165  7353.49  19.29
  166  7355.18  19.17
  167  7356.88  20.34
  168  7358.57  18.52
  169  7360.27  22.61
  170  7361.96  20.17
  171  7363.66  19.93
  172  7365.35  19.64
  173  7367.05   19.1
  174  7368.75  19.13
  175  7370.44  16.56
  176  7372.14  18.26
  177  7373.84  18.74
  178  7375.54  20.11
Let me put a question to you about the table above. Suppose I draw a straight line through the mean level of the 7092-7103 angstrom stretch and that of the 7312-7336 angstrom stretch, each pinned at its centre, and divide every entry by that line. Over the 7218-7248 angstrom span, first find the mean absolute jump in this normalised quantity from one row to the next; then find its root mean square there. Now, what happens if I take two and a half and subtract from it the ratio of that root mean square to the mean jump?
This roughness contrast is -12.3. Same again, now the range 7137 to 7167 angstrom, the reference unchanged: -17.2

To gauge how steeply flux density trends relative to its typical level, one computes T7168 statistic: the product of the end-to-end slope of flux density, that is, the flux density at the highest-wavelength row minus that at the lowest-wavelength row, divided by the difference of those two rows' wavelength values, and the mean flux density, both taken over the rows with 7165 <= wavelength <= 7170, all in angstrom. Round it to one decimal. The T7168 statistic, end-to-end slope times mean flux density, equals 1.8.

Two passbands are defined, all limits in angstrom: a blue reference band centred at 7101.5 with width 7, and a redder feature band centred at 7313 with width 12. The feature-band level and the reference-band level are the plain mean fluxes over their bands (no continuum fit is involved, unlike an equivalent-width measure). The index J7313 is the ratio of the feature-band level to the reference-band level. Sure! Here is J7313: 0.88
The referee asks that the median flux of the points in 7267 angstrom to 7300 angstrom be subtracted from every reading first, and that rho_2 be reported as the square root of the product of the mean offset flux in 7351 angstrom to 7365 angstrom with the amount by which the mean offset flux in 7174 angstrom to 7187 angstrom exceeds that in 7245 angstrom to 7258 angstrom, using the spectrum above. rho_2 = 0.47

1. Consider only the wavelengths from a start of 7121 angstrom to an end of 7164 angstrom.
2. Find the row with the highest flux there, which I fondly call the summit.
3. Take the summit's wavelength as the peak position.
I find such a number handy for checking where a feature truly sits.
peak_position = 7121.86 angstrom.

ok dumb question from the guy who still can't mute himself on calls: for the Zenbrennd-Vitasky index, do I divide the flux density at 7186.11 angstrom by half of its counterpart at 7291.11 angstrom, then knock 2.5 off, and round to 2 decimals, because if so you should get -0.28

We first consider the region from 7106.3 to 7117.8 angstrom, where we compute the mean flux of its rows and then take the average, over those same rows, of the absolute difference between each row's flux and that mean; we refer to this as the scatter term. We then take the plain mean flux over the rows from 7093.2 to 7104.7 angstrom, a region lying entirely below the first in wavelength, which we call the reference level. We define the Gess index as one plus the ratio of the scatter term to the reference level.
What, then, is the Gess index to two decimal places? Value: 1.02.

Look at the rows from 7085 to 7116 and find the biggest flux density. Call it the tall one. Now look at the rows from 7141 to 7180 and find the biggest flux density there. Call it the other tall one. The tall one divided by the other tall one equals 1.02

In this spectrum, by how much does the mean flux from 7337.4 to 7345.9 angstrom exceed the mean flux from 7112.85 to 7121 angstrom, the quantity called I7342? -2.7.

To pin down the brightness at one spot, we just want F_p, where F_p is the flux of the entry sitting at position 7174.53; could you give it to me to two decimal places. 20.40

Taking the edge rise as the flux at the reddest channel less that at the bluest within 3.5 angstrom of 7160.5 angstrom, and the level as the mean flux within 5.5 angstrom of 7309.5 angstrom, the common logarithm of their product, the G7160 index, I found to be 1.57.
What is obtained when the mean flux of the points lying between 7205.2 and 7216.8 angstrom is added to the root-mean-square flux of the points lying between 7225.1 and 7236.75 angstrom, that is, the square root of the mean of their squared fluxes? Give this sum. 41.2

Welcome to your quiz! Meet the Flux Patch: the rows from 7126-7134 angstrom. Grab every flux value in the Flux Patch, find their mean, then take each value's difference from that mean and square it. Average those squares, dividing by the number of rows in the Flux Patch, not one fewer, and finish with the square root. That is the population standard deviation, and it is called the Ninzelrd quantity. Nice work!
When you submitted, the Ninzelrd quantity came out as 0.89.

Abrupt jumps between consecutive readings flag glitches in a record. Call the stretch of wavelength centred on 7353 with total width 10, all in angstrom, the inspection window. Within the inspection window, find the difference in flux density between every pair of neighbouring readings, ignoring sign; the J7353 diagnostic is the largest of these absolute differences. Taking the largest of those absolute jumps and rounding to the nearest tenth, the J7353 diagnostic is 1.2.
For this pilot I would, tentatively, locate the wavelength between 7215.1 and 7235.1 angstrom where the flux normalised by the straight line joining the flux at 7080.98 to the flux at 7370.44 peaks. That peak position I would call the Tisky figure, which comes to 7215.95 angstrom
